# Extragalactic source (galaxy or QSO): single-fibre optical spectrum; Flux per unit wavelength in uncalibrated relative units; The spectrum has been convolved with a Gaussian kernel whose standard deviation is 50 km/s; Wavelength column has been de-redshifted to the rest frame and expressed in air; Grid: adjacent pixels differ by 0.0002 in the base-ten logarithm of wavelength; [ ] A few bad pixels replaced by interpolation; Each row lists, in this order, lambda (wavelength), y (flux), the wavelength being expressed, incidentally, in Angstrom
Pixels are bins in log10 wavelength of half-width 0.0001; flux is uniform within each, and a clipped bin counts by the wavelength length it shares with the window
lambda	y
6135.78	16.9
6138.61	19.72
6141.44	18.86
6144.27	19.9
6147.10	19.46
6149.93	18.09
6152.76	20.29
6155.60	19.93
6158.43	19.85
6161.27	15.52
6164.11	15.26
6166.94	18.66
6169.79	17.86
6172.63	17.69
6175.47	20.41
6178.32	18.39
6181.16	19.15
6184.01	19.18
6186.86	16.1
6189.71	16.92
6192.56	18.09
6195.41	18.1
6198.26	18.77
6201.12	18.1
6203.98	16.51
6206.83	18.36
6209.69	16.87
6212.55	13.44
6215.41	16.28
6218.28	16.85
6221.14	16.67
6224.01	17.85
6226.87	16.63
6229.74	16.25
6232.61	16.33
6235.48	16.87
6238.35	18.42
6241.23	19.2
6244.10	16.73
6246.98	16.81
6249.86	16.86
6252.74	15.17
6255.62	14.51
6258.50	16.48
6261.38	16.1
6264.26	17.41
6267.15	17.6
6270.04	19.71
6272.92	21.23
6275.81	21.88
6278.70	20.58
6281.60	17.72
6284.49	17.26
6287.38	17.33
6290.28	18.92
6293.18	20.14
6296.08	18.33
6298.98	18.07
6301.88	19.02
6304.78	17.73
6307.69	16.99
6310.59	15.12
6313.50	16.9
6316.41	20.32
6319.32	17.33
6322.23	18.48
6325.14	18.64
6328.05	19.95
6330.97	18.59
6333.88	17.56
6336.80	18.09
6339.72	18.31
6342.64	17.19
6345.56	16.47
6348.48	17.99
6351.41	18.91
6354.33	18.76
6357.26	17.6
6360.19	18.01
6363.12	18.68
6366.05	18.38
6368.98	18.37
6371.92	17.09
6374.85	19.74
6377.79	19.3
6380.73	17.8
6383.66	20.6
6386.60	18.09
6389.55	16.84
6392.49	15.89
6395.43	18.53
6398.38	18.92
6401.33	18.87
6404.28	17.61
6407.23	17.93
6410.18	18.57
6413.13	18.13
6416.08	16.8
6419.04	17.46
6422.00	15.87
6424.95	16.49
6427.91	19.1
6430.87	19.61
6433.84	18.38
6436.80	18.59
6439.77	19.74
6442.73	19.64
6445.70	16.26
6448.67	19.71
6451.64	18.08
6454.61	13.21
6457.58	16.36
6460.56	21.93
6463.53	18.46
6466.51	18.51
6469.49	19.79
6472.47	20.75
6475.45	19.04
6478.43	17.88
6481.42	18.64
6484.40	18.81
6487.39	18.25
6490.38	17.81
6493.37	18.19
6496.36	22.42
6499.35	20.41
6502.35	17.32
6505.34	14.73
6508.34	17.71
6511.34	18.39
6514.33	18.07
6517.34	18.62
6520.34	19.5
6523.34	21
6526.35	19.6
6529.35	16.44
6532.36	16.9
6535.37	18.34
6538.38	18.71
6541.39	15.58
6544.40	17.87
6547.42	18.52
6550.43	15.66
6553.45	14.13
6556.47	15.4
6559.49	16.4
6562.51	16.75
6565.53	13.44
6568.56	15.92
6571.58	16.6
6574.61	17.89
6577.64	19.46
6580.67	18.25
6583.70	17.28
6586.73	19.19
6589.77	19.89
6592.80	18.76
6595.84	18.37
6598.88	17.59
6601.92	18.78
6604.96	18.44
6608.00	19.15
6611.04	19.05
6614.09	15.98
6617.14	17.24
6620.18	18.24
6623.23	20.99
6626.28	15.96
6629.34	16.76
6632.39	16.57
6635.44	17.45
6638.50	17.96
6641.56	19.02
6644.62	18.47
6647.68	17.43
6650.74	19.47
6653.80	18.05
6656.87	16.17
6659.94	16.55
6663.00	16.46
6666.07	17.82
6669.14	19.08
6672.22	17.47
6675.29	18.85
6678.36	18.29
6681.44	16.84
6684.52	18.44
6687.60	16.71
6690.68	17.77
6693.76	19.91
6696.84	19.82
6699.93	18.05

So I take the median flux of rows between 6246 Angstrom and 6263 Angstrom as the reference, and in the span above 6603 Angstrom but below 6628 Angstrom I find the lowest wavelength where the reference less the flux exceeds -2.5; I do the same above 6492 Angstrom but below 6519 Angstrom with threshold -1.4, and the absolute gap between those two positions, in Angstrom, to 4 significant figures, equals 102.6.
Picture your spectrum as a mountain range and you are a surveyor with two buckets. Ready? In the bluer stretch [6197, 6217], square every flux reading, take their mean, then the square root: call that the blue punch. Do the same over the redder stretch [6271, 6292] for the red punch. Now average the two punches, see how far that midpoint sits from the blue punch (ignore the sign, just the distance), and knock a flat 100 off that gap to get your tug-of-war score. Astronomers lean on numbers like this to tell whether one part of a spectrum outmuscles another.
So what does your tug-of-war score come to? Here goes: -98.8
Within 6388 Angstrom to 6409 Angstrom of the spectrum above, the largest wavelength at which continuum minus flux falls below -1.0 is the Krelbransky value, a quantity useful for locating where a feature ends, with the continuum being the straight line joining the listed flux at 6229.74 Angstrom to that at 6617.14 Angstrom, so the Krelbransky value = 6407.23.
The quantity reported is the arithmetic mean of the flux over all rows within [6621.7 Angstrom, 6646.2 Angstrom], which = 17.9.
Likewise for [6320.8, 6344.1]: 18.4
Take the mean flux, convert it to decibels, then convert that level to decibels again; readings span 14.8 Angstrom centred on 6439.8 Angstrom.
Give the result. 11.0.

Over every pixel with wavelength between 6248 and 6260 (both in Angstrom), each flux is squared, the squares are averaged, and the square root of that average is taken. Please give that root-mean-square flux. 15.8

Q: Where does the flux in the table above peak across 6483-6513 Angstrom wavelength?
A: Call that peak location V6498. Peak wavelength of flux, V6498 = 6496.36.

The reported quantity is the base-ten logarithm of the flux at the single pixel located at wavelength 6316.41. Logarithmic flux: 1.31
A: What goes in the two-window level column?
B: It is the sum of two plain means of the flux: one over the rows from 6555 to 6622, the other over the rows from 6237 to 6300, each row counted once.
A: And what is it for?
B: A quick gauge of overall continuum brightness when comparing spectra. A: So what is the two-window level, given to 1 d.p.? 35.7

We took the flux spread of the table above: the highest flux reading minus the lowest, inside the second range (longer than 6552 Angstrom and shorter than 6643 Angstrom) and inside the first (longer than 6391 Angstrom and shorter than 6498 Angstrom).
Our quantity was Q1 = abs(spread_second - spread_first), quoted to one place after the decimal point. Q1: 1.7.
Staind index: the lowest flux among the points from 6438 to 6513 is 13.21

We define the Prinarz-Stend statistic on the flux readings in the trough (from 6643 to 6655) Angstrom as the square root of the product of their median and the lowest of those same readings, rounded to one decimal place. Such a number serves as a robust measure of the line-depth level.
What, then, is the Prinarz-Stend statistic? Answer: 17.8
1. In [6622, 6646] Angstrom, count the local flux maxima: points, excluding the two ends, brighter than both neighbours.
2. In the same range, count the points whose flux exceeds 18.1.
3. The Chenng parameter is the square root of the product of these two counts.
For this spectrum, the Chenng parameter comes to 2.4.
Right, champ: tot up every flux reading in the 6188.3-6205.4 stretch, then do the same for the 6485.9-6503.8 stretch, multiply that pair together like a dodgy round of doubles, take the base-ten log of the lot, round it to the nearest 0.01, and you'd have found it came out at 4.09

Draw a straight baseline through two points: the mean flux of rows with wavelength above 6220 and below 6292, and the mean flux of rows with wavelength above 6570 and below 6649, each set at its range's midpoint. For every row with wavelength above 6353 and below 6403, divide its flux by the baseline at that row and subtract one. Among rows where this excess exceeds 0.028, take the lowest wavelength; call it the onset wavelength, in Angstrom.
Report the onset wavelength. 6354.33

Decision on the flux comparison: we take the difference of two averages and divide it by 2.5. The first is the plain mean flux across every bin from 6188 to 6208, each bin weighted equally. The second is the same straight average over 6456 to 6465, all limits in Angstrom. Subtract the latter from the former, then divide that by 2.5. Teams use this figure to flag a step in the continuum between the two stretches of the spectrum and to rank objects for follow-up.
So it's -0.4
